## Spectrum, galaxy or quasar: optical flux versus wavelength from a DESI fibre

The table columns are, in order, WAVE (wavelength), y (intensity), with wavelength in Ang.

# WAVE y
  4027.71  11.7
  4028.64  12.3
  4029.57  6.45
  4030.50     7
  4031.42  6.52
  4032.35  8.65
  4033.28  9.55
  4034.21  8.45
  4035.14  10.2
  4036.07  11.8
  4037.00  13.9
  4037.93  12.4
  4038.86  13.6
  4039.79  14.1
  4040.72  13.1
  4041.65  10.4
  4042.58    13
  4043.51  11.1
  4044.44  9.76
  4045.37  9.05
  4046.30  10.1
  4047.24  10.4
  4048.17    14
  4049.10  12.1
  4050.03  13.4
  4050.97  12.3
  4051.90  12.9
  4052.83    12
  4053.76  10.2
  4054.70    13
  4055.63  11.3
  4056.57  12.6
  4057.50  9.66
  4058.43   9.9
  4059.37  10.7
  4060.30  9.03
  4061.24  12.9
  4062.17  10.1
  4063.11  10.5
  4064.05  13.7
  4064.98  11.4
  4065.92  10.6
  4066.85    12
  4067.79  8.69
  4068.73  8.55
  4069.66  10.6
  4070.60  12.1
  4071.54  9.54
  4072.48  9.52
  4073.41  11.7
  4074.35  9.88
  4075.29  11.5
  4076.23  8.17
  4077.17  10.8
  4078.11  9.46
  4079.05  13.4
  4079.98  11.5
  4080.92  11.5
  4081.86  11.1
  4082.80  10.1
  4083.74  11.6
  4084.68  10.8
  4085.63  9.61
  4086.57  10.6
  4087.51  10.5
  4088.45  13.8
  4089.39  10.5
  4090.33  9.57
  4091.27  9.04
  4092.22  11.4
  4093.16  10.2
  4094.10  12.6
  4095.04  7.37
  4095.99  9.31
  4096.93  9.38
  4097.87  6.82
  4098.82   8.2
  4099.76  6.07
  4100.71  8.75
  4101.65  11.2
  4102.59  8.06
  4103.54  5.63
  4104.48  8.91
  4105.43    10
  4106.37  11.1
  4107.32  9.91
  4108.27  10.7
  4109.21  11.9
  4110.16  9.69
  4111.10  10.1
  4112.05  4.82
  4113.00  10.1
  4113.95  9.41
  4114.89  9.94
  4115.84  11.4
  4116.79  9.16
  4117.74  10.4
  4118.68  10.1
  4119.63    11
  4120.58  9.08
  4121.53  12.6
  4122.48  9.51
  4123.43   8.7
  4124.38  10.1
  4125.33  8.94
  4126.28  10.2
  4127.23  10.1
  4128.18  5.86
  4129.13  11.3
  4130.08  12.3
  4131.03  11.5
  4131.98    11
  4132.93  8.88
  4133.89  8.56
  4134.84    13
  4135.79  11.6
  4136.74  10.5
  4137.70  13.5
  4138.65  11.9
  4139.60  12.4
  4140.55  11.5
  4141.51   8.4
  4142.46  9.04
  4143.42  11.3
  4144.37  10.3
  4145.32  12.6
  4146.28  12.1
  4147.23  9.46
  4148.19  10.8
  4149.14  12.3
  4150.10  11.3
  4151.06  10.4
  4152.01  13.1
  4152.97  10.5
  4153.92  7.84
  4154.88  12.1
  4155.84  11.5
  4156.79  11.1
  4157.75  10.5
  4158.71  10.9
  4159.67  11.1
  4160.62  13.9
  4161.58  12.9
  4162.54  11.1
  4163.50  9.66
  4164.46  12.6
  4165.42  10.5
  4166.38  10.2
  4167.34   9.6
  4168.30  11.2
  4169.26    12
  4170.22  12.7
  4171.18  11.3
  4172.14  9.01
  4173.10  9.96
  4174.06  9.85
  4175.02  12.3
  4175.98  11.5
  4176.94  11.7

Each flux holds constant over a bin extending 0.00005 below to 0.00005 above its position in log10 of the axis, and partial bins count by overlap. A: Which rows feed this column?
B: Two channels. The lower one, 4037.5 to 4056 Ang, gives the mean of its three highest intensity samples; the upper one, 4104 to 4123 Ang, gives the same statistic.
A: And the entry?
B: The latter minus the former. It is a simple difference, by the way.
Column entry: -1.9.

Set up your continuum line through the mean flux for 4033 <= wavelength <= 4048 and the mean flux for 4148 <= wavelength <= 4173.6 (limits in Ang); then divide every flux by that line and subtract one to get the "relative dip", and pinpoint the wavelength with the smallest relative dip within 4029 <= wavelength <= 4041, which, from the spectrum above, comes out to 4029.57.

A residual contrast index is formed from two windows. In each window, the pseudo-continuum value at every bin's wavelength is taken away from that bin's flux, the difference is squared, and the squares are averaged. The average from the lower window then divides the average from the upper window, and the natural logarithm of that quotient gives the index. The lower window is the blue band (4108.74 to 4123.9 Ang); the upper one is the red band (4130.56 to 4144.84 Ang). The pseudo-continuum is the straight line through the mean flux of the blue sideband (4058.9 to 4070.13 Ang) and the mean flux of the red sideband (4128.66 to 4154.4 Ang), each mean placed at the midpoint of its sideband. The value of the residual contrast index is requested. -0.48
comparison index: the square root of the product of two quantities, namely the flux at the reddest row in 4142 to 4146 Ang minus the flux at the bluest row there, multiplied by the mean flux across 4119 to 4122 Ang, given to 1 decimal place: 6.2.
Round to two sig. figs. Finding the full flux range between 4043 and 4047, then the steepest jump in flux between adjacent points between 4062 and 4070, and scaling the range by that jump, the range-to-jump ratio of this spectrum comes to 0.62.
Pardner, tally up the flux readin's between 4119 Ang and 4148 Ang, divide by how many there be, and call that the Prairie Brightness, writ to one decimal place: 10.6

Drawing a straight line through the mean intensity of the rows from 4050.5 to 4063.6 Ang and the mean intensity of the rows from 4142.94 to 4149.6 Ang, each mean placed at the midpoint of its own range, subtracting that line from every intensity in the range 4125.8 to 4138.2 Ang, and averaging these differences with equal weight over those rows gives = -0.6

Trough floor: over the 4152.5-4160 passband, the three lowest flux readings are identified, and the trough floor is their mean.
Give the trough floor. 9.6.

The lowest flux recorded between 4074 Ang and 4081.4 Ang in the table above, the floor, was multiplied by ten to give 82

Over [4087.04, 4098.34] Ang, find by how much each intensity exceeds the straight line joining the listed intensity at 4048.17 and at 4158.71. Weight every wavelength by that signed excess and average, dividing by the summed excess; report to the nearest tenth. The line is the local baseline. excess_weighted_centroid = 4093.9 Ang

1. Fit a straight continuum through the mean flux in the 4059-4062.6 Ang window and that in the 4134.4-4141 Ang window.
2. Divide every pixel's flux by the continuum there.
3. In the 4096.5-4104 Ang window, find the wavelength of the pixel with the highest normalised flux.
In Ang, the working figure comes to 4101.65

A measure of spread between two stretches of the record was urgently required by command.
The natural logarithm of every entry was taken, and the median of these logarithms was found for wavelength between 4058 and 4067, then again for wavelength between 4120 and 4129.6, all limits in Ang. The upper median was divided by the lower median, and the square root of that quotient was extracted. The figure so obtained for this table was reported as 0.98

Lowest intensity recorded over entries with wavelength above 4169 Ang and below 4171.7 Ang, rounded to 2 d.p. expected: 11.30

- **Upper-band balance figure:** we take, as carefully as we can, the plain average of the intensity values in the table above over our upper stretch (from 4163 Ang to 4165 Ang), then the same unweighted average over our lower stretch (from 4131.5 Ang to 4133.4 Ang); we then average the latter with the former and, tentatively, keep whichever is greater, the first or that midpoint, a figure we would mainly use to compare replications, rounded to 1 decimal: 11.1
